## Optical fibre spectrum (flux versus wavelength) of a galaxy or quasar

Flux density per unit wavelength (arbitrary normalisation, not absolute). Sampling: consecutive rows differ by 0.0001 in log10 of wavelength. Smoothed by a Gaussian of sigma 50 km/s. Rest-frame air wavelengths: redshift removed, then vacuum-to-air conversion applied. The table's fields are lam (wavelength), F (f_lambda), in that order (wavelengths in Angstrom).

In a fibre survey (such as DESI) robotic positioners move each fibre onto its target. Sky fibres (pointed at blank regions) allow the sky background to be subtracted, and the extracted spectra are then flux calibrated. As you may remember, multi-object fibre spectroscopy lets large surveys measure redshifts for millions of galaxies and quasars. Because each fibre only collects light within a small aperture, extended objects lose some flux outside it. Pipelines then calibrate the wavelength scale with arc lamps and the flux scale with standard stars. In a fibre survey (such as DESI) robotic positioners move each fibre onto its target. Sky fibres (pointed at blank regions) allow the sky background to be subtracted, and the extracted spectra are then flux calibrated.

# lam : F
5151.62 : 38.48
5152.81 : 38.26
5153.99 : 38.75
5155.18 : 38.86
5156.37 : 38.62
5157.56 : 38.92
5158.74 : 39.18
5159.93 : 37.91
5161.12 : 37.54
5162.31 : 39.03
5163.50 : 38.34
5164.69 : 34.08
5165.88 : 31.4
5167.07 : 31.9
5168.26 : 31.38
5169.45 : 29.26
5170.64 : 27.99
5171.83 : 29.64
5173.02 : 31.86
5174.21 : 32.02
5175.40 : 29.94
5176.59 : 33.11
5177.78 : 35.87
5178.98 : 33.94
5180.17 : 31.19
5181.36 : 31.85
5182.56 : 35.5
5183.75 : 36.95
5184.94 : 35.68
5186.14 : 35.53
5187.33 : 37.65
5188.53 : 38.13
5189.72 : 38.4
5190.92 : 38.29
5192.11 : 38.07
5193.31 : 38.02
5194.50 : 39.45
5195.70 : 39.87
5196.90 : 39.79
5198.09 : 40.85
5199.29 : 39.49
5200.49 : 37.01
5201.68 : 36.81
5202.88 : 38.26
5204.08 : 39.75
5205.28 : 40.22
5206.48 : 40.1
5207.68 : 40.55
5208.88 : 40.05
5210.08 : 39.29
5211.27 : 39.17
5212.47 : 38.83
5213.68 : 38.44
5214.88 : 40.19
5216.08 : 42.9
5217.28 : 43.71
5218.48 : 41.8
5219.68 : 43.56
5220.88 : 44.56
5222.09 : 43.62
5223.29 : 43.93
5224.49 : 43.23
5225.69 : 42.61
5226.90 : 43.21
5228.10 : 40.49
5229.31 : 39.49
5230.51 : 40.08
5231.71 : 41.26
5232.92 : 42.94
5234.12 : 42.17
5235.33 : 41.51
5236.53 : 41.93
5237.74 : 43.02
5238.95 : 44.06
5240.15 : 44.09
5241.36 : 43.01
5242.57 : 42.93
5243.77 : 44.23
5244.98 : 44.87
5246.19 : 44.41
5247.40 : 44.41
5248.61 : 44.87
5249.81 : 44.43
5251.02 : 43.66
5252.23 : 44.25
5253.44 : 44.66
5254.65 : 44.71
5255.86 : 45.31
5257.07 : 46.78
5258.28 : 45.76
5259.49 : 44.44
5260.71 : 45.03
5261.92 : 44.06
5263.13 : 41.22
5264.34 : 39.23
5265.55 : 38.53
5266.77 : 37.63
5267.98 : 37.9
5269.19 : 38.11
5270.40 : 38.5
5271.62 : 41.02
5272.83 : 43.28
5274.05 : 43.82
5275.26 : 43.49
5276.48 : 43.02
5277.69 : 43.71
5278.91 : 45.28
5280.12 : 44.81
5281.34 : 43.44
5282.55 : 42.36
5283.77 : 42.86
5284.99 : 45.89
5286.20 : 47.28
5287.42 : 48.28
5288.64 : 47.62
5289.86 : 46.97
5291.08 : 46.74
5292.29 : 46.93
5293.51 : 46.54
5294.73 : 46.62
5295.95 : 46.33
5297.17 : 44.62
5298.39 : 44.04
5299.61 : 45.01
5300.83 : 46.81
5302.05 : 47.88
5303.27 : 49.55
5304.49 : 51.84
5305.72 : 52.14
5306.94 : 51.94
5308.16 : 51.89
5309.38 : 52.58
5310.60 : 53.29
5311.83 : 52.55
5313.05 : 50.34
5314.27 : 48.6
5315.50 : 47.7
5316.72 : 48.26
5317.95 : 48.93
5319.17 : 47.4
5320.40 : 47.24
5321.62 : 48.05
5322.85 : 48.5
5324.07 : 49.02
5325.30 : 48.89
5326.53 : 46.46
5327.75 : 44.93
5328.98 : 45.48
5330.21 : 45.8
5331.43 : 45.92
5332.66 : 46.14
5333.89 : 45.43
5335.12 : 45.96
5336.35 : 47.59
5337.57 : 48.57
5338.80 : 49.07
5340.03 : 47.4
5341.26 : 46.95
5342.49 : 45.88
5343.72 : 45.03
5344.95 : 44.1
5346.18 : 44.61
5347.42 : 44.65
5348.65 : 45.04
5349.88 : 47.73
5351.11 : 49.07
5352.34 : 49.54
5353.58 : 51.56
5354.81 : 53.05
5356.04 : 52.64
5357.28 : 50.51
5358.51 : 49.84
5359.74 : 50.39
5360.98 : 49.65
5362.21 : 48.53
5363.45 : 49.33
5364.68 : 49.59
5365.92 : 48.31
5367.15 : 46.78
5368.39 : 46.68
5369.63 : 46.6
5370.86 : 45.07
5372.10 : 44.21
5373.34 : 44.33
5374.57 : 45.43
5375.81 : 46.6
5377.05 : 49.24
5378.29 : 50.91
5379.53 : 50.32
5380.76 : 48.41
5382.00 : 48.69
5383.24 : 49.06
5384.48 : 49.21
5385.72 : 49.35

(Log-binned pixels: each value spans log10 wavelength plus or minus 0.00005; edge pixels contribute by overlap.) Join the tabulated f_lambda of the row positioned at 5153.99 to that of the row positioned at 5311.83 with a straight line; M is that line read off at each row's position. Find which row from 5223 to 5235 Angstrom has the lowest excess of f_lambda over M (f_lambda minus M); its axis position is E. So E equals 5229.31 Angstrom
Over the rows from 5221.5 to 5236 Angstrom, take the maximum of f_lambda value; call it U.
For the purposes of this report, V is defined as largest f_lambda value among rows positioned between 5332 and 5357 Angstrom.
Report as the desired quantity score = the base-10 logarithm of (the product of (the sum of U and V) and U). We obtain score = 3.63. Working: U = 43.93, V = 53.05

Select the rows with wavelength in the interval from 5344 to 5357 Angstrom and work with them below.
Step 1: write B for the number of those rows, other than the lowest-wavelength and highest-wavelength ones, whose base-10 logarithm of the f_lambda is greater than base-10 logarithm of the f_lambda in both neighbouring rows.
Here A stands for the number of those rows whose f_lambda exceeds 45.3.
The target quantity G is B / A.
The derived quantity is 0.17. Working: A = 6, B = 1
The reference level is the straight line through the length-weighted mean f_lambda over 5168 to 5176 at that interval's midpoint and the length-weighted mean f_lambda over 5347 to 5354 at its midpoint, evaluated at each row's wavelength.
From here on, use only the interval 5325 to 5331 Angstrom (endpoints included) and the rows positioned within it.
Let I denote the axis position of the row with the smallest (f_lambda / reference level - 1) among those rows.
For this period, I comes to 5327.75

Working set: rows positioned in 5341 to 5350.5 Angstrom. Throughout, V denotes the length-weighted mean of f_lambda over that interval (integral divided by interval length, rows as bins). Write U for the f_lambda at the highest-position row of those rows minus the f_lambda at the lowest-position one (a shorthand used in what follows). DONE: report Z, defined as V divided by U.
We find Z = 58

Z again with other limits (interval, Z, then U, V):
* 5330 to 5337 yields 26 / 1.8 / 46.2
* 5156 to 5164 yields -137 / -0.3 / 38.5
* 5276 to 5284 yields -273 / -0.2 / 43.7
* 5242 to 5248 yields 30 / 1.5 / 44.2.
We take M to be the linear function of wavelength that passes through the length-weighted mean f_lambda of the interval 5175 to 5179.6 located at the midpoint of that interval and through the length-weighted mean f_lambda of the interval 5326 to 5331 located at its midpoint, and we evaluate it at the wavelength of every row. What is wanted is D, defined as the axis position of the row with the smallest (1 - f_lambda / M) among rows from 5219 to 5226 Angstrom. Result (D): 5220.88 Angstrom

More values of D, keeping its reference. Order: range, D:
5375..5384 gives 5378.29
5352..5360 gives 5354.81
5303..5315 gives 5310.60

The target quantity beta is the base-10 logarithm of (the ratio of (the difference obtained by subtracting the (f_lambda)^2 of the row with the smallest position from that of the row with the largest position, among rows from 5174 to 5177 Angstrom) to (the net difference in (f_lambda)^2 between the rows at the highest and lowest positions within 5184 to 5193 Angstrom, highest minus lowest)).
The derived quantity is -0.4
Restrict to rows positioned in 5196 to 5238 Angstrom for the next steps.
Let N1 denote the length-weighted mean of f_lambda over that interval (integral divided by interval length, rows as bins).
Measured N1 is 41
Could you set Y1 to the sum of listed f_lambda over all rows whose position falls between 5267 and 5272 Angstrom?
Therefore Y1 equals 156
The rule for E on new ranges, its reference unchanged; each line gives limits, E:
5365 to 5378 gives 5372.10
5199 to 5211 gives 5201.68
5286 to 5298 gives 5297.17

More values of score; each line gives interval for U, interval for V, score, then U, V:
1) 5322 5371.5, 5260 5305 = 3.75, 53.05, 51.84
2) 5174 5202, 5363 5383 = 3.57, 40.85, 50.91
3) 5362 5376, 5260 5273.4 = 3.67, 49.59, 45.03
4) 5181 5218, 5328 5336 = 3.59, 43.71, 46.14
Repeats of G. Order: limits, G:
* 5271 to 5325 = 0.27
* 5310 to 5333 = 0.11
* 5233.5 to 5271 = 1.67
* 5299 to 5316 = 0.15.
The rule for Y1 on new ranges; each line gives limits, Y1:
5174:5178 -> 131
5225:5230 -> 166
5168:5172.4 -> 118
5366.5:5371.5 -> 185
